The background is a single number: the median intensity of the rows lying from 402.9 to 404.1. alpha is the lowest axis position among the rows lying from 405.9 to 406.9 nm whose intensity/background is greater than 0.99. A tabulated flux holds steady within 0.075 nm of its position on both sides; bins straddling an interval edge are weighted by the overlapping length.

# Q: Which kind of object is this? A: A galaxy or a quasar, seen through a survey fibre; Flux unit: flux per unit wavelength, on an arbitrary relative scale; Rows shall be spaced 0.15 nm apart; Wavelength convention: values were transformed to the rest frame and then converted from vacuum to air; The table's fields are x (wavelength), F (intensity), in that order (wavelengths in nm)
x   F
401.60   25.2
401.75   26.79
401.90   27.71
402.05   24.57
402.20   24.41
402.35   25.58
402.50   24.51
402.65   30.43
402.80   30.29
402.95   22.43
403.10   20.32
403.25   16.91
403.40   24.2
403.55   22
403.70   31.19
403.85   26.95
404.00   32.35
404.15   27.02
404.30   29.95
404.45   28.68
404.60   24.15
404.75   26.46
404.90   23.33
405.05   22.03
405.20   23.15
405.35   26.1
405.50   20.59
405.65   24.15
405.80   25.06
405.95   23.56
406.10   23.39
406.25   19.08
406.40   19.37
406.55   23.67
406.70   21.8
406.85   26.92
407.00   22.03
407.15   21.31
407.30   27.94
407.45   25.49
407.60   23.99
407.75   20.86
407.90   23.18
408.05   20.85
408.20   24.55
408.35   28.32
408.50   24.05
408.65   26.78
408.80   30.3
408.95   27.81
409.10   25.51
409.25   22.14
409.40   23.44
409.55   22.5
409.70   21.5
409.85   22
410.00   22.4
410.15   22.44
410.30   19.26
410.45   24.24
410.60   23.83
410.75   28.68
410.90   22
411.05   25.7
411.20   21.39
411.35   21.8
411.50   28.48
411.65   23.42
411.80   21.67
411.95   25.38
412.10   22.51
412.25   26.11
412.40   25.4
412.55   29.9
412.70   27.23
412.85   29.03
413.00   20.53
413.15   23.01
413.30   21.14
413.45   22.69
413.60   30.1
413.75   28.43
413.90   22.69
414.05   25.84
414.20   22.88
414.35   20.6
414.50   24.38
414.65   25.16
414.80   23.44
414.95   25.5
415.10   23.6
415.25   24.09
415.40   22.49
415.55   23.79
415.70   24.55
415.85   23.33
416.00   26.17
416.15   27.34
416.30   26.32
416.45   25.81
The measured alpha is 405.95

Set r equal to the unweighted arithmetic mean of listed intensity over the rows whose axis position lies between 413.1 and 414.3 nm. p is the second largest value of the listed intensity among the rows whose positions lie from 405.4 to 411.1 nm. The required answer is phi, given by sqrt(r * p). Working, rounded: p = 28.68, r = 24.6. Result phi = 26.6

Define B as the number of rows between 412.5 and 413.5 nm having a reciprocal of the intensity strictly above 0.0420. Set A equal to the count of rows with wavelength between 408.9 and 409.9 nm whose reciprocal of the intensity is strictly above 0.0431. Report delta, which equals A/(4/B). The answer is 4.0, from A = 4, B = 4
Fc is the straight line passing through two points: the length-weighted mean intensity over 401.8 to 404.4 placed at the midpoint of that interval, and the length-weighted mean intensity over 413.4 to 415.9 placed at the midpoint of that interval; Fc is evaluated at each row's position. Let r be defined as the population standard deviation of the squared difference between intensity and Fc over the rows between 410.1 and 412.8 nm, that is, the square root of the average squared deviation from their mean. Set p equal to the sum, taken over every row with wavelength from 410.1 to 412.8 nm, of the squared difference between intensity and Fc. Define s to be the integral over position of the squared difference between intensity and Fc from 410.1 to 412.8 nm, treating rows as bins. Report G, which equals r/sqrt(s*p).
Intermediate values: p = 152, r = 8.9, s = 23.1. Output 0.150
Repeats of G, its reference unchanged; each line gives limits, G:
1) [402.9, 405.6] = 0.172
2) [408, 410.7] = 0.149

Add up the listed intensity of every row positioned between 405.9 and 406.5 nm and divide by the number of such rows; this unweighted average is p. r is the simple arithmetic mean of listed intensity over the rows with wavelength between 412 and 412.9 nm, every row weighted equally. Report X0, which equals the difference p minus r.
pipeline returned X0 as -5.3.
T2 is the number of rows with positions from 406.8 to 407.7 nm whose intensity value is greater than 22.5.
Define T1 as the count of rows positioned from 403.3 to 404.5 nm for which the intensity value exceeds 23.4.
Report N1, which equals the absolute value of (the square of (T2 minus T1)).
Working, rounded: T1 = 7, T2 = 4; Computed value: 9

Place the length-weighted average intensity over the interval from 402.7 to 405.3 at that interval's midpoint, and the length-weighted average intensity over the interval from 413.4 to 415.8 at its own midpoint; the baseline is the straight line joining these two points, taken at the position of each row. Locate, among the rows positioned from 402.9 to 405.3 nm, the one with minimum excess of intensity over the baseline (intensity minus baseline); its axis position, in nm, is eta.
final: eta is 403.25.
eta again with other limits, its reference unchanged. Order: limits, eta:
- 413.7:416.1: 414.35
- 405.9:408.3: 406.25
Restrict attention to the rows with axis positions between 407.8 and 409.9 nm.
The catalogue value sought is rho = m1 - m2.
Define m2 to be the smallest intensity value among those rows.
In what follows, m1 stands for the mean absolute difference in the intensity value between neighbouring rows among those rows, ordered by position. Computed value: -18.37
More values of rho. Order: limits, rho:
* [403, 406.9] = -13.54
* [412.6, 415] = -17.35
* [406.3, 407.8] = -15.97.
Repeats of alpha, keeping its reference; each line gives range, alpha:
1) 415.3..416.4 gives 415.55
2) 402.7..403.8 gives 402.80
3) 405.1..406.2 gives 405.20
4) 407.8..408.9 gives 407.90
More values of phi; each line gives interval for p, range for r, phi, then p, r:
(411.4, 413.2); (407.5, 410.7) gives 26.3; 29.03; 23.8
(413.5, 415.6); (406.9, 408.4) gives 26.0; 28.43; 23.9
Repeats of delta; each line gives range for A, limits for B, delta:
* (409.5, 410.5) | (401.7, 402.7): 0.0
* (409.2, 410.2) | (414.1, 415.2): 6.0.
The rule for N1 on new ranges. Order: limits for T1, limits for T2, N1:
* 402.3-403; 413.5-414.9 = 16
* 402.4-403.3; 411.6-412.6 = 9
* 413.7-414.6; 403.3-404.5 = 16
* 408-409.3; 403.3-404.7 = 1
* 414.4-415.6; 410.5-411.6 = 9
